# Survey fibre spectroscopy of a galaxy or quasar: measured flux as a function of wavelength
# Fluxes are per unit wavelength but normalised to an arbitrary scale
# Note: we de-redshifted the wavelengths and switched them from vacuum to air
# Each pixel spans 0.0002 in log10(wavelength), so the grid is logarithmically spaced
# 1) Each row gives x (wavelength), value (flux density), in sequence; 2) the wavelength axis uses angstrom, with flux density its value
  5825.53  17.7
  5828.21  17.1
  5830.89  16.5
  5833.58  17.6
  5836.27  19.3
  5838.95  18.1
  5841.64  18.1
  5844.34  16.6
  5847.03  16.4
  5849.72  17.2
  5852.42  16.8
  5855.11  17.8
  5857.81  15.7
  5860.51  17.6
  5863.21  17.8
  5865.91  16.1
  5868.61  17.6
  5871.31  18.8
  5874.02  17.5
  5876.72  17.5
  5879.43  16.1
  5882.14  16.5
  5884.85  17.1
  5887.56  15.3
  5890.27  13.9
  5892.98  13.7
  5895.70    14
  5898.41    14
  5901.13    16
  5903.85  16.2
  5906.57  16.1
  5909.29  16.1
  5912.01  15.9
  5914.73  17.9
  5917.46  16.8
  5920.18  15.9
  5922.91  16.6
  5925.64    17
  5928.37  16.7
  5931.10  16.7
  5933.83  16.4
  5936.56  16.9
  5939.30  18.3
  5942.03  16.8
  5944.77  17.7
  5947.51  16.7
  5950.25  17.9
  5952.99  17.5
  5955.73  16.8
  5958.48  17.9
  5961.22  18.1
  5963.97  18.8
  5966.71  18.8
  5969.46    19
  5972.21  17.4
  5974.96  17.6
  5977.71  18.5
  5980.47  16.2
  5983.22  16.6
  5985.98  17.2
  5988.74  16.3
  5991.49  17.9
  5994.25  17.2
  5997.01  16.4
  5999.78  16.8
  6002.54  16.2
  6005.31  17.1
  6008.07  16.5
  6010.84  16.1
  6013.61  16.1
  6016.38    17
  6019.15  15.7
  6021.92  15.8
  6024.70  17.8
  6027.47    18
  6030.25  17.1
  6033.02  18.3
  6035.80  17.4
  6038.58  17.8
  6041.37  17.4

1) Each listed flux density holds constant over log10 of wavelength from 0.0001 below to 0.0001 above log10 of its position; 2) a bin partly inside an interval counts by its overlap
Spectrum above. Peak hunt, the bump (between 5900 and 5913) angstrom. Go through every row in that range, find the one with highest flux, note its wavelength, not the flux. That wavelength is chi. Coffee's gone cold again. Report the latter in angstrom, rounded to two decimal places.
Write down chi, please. 5903.85 angstrom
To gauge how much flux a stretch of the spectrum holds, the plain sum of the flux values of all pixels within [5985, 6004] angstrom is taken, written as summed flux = 118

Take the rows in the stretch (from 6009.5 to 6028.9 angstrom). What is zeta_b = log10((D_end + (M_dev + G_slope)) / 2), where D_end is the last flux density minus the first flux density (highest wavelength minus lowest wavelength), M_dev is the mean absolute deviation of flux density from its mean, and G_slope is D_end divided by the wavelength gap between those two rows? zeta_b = 0.15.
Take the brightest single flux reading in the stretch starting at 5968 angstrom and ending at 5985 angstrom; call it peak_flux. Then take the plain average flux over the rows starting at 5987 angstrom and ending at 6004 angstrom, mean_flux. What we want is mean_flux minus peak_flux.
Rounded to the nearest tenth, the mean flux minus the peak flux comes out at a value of -2.2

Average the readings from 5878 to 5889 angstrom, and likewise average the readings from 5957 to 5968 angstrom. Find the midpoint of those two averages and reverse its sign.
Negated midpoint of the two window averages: -17.3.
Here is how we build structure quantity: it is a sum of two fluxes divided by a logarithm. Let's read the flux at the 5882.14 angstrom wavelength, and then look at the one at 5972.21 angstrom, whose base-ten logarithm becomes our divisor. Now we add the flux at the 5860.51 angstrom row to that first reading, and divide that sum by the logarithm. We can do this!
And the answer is 27.5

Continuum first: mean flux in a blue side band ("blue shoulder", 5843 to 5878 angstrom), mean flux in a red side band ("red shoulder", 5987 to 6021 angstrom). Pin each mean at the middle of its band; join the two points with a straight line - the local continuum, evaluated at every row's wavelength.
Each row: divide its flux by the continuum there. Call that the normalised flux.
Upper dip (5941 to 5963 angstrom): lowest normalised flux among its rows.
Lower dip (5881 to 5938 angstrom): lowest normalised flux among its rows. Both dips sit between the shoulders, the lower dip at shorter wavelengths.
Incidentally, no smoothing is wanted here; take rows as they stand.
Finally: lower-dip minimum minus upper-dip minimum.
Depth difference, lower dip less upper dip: -0.19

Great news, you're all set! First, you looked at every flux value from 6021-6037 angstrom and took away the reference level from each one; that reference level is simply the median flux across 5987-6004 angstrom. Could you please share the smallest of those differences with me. -0.80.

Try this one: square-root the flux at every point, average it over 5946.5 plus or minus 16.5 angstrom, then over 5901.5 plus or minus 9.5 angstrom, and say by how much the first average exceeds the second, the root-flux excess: 0.27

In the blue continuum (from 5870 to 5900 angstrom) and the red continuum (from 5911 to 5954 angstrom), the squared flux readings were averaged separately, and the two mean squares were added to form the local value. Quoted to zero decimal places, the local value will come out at 543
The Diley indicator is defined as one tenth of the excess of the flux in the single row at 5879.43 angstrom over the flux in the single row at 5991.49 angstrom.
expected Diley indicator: -0.18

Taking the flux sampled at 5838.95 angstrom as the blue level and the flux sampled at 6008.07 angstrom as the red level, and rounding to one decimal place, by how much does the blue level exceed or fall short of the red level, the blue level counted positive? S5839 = 1.6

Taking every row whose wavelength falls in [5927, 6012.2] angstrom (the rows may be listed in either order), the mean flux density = 17.3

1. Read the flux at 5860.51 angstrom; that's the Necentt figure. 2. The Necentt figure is 17.6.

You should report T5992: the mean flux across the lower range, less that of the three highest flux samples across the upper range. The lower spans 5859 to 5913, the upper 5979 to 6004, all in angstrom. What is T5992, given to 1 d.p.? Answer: -1.2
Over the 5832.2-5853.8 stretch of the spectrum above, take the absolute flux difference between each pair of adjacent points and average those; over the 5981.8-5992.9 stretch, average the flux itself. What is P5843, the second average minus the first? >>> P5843 16.2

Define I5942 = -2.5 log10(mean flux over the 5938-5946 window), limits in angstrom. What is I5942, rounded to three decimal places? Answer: -3.114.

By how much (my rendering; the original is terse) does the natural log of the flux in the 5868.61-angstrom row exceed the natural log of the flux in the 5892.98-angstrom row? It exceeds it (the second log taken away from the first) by 0.25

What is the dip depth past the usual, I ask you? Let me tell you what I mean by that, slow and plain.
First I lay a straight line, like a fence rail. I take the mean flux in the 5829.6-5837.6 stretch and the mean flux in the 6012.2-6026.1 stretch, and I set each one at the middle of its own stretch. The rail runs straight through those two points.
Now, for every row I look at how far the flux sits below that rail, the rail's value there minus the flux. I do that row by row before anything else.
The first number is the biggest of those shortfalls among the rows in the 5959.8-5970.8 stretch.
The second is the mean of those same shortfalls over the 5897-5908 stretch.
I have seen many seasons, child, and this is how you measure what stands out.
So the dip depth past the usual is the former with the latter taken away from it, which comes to -2.9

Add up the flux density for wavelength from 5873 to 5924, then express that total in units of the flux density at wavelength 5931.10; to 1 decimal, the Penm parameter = 18.1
